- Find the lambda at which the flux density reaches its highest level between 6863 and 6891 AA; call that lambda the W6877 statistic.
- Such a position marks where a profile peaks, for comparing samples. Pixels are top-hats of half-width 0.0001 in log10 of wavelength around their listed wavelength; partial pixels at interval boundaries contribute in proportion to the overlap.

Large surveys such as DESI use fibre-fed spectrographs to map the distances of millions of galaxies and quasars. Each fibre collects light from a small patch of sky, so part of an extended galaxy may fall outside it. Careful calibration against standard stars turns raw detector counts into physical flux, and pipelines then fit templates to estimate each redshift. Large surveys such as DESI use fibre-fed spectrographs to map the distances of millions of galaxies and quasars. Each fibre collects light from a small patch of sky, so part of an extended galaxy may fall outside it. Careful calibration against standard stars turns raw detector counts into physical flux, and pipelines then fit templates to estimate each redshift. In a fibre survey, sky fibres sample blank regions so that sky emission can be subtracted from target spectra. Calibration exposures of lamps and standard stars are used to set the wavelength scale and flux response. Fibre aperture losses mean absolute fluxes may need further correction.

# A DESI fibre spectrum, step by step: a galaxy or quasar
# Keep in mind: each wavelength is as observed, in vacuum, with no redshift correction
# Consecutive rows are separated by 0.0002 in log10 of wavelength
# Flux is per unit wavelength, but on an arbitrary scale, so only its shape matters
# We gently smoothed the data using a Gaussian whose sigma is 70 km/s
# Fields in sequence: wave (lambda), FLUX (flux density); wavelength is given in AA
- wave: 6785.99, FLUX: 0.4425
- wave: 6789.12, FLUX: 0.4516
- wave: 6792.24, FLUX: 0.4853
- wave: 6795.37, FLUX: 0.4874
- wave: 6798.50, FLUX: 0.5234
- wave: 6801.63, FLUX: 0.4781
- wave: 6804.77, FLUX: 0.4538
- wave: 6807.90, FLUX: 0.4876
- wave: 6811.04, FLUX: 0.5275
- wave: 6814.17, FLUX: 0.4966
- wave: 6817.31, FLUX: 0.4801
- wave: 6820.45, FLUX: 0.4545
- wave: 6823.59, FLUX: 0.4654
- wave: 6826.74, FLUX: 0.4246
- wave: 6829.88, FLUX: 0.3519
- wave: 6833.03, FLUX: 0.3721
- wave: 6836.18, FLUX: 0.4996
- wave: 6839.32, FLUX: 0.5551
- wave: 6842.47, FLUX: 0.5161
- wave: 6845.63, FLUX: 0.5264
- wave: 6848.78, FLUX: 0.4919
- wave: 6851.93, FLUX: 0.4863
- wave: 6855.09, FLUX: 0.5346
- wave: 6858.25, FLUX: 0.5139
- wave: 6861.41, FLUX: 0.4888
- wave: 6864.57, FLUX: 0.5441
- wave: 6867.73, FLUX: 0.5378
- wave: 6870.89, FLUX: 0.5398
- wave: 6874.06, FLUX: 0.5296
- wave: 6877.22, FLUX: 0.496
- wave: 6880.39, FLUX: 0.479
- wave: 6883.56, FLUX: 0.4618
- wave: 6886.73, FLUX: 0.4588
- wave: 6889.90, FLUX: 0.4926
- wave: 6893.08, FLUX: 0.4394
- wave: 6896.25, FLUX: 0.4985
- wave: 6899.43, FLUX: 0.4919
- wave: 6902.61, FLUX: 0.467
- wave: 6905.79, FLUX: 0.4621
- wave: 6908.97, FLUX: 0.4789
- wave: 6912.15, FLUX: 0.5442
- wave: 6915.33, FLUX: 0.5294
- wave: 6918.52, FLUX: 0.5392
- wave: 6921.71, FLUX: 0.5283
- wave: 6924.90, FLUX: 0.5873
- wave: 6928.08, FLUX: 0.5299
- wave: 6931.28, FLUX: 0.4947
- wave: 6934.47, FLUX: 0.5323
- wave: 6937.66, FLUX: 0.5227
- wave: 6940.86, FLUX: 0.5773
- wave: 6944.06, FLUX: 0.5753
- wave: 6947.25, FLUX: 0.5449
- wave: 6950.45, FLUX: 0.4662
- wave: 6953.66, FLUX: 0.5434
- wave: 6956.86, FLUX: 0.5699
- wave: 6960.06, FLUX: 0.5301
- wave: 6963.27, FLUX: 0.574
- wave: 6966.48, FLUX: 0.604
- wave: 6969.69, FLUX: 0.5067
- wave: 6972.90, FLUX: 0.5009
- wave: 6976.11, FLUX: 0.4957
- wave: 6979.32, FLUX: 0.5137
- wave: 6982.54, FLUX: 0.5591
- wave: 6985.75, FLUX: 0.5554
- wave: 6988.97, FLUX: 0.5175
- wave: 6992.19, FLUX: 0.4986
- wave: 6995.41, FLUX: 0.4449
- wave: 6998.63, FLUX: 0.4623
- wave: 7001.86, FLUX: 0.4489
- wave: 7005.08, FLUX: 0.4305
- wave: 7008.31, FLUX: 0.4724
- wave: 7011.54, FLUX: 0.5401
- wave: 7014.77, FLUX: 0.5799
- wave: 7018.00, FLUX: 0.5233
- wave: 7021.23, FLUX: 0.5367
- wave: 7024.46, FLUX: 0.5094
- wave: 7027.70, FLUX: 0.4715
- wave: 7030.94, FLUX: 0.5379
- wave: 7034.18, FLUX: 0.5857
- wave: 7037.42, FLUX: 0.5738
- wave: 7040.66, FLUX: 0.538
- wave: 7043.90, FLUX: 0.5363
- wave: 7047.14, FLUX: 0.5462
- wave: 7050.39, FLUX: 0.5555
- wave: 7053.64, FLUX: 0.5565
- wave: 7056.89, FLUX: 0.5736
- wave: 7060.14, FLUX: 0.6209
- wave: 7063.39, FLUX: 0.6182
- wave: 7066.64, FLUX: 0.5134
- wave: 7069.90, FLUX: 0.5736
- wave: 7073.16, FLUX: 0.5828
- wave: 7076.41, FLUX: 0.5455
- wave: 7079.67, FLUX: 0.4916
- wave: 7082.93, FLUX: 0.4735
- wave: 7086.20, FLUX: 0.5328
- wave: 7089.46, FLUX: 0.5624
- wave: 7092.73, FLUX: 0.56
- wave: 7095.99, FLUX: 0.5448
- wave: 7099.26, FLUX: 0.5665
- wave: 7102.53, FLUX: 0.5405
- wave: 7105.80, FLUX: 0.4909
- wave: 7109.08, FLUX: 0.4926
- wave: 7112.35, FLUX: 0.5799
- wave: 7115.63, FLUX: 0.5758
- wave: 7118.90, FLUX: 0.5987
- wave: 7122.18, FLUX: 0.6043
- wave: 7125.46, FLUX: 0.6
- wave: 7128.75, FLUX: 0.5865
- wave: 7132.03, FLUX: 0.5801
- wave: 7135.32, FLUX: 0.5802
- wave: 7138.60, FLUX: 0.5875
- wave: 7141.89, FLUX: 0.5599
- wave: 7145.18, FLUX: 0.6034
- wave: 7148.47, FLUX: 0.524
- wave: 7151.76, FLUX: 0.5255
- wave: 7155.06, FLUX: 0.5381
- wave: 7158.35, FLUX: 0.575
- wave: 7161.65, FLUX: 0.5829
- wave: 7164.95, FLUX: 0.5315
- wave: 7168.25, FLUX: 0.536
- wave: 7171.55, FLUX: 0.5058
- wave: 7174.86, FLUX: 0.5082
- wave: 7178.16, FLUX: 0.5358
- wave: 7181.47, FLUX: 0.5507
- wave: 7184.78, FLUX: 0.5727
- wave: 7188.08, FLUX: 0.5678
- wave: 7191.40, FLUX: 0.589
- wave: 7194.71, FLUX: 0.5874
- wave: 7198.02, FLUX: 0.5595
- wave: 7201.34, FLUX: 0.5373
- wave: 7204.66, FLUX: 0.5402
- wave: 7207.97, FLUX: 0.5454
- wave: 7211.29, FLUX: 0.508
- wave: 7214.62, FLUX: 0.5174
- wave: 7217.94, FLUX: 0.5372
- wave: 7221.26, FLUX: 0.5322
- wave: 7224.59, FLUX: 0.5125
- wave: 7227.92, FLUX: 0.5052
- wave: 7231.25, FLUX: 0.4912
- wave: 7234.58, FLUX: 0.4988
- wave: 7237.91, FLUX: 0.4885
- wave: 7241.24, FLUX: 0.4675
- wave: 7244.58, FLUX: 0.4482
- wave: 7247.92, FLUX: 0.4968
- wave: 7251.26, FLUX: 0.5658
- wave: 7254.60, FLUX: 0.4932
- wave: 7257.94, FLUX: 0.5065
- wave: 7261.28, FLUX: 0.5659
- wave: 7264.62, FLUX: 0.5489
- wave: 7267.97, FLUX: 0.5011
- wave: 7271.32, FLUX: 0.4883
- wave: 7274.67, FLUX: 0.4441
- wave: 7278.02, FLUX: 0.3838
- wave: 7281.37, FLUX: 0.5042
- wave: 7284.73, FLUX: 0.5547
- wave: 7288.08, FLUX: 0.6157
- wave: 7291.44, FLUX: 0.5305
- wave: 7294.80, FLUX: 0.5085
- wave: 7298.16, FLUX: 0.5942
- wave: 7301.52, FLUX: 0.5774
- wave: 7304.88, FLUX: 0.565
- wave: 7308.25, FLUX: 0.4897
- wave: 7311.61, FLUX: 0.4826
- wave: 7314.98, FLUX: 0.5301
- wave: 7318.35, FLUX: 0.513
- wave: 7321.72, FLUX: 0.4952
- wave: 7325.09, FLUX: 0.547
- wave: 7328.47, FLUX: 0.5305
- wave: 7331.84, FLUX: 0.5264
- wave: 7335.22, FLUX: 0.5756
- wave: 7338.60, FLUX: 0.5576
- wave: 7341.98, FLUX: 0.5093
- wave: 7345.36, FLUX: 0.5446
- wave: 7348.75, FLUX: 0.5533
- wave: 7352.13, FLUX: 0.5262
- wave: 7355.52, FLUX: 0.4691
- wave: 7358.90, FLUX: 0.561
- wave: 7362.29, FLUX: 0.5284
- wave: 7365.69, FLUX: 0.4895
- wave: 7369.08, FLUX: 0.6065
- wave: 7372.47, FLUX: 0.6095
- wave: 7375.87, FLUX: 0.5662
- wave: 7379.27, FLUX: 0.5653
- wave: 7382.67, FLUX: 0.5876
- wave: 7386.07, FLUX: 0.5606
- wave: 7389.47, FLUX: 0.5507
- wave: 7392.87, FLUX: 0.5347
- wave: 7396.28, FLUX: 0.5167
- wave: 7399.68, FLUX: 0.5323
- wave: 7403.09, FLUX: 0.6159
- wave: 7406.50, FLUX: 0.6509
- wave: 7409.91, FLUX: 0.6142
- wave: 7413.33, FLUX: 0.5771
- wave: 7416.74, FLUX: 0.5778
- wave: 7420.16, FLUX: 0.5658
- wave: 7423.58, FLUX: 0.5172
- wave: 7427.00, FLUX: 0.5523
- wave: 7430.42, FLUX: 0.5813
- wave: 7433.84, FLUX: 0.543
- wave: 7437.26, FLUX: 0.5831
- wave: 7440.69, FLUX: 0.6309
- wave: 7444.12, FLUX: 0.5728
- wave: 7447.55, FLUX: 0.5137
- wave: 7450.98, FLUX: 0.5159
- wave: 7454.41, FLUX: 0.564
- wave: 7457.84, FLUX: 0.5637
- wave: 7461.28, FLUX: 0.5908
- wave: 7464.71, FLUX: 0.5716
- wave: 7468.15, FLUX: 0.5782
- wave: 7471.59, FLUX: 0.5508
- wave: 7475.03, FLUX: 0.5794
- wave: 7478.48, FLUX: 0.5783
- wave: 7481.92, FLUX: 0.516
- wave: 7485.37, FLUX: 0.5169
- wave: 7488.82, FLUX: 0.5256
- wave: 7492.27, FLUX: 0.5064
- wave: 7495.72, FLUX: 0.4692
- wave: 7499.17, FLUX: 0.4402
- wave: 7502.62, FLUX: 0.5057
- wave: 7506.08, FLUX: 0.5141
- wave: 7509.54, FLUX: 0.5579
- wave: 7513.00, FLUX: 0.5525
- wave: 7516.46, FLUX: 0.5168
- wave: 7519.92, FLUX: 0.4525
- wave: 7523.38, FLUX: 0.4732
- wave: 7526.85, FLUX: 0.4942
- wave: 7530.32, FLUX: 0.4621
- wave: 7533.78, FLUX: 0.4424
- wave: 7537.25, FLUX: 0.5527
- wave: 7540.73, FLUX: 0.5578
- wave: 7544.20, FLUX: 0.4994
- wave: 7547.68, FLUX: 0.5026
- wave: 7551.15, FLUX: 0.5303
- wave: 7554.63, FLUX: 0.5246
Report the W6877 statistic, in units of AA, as 6864.57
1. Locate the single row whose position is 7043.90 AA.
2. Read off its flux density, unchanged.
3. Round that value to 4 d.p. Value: 0.5363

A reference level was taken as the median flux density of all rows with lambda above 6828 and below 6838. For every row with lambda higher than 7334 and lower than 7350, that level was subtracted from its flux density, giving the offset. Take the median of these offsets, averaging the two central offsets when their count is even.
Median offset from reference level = 0.18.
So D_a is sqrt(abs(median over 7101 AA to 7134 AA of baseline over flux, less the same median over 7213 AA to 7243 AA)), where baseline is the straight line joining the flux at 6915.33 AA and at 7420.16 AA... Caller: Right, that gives 0.39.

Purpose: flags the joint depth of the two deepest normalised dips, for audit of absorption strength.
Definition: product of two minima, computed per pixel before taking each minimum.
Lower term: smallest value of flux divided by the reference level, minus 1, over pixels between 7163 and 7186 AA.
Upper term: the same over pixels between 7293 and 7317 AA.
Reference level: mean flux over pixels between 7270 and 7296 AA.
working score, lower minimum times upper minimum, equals 0.000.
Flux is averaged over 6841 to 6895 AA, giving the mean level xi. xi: 0.50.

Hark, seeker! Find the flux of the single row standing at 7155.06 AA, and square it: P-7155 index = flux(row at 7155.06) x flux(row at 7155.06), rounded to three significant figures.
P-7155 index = 0.290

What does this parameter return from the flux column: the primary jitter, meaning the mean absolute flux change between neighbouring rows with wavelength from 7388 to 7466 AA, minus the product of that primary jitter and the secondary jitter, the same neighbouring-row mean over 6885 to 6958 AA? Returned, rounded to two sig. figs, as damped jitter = 0.031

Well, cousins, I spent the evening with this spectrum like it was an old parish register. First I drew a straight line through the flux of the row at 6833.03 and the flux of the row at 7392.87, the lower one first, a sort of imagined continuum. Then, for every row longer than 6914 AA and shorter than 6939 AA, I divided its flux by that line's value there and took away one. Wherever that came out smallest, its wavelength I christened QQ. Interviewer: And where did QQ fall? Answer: 6931.28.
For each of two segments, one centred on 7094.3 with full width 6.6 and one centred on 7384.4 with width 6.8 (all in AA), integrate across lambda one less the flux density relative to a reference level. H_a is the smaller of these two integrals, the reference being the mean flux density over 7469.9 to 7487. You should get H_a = -0.3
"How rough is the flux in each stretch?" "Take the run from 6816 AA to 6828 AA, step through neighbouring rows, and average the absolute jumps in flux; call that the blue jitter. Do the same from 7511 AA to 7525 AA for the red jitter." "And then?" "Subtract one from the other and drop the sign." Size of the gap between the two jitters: 0.014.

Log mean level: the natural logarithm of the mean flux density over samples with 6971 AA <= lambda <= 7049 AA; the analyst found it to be -0.66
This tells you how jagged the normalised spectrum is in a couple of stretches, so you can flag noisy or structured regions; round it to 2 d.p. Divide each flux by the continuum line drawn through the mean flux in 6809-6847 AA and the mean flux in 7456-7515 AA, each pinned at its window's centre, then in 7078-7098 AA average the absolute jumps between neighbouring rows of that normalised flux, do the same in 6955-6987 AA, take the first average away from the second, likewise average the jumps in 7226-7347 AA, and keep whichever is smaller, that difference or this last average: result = 0.02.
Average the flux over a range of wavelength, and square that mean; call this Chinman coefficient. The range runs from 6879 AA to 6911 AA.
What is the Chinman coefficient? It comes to 0.22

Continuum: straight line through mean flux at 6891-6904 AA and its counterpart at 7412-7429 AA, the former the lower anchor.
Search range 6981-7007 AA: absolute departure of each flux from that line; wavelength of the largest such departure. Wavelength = 6982.54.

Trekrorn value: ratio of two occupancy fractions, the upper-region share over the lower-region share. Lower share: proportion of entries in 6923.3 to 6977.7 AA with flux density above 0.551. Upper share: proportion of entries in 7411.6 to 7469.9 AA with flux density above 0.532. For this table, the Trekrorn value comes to 2.3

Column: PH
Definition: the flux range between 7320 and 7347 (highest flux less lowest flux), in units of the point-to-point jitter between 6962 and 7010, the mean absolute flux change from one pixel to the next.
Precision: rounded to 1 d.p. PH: 2.8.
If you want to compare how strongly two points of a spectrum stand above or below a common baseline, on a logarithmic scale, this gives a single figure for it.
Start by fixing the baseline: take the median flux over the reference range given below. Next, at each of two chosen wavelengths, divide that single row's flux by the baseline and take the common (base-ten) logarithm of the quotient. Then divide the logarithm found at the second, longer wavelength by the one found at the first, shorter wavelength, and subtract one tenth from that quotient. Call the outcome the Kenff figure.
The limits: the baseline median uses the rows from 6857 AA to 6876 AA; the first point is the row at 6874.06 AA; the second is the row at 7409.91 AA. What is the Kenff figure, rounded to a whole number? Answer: -18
